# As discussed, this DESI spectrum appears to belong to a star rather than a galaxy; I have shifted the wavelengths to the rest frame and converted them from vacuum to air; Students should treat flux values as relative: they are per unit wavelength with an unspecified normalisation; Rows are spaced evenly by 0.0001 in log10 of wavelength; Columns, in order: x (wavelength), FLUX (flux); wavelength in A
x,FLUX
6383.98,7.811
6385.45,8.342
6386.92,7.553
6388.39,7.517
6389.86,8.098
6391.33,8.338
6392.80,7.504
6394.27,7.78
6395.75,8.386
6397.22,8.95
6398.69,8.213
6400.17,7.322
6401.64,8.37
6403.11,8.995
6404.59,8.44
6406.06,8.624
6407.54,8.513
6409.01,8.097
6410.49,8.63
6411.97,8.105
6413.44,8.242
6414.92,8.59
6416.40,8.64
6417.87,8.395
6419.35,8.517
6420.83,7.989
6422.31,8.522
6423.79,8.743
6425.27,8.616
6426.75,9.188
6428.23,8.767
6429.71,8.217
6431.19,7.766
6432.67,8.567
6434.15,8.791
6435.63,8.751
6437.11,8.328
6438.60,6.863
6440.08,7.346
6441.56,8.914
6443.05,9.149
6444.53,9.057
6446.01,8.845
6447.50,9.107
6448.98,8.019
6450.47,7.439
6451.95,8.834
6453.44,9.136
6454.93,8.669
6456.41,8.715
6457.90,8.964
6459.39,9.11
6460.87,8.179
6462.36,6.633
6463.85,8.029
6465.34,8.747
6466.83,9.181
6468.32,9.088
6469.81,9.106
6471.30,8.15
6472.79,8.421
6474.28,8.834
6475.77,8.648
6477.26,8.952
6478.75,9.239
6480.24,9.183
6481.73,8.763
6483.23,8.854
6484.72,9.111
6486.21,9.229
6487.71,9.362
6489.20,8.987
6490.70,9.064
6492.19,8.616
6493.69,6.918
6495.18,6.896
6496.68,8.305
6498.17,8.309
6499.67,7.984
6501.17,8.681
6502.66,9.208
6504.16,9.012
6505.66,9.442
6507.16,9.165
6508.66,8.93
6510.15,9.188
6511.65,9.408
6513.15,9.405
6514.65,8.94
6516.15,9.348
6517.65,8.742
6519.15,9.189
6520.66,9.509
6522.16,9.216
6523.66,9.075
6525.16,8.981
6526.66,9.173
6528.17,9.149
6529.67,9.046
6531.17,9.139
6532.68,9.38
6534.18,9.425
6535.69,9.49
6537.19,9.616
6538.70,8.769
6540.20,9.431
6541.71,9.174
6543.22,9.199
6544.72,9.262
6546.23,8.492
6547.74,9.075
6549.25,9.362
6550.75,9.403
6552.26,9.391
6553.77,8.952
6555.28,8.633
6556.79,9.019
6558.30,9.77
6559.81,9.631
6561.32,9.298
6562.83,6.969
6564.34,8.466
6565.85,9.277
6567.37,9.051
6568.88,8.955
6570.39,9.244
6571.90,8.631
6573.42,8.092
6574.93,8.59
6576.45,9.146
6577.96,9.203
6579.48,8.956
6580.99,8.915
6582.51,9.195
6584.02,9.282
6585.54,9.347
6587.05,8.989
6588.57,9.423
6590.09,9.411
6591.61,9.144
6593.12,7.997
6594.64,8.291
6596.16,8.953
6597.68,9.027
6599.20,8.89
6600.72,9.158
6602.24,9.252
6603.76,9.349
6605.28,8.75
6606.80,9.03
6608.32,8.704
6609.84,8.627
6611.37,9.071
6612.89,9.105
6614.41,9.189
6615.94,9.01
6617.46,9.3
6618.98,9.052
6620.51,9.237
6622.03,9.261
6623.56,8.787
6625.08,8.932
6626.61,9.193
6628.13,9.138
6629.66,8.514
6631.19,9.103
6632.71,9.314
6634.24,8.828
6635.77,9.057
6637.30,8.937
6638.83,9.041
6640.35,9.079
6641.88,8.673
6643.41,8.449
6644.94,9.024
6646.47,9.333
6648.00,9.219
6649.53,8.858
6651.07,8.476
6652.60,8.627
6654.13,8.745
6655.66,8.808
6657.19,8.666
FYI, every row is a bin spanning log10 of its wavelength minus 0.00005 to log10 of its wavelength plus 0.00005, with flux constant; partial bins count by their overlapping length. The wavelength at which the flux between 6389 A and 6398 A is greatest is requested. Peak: 6397.22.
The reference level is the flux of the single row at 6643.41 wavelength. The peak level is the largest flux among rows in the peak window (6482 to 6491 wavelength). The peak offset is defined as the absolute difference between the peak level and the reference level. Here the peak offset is 0.91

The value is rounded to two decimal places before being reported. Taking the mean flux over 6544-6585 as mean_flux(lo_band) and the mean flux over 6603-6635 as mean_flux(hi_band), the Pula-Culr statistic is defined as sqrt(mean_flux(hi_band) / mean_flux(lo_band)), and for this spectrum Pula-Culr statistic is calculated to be 1.00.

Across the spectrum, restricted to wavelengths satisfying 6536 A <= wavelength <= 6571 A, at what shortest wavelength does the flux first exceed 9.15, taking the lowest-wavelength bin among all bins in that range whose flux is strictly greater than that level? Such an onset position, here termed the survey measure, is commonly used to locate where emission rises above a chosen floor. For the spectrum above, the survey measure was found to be 6537.19 A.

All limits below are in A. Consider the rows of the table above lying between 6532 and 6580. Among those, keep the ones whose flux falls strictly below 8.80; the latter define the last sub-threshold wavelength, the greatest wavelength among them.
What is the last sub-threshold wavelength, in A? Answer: 6574.93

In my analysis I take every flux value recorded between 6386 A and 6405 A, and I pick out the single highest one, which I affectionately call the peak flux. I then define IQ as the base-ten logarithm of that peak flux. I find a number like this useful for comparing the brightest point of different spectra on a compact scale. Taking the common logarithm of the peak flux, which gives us 0.954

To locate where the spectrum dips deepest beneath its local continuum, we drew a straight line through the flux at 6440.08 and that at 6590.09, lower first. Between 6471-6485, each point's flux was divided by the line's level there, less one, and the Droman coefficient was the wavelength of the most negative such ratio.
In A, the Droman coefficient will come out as 6471.30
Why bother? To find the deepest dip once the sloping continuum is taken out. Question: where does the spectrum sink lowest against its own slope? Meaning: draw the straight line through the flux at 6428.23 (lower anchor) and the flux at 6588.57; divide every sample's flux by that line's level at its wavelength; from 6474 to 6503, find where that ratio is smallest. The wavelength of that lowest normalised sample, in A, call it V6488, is 6495.18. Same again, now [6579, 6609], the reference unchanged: 6593.12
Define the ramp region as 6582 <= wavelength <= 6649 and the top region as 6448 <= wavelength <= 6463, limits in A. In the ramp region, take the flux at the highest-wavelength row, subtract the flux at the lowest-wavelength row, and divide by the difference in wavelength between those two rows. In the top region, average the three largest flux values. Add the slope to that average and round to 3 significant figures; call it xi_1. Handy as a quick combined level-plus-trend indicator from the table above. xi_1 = 9.07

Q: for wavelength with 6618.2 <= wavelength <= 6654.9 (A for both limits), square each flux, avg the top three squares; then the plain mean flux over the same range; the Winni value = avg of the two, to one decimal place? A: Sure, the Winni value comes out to 47.7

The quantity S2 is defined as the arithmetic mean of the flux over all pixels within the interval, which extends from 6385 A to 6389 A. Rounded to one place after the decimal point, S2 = 7.8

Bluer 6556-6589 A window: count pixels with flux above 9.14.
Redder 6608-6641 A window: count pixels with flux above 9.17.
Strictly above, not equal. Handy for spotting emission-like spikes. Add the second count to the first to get 17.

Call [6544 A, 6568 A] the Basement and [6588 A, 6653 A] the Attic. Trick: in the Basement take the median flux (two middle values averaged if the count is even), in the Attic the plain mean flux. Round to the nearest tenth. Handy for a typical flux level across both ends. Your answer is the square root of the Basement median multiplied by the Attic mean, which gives 9.1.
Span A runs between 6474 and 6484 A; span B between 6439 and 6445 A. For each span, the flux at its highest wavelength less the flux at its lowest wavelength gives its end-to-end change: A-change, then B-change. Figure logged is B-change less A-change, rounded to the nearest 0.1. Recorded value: 1.7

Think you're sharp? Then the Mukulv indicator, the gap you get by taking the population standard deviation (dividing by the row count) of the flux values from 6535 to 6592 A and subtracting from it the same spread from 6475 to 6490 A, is 0.27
